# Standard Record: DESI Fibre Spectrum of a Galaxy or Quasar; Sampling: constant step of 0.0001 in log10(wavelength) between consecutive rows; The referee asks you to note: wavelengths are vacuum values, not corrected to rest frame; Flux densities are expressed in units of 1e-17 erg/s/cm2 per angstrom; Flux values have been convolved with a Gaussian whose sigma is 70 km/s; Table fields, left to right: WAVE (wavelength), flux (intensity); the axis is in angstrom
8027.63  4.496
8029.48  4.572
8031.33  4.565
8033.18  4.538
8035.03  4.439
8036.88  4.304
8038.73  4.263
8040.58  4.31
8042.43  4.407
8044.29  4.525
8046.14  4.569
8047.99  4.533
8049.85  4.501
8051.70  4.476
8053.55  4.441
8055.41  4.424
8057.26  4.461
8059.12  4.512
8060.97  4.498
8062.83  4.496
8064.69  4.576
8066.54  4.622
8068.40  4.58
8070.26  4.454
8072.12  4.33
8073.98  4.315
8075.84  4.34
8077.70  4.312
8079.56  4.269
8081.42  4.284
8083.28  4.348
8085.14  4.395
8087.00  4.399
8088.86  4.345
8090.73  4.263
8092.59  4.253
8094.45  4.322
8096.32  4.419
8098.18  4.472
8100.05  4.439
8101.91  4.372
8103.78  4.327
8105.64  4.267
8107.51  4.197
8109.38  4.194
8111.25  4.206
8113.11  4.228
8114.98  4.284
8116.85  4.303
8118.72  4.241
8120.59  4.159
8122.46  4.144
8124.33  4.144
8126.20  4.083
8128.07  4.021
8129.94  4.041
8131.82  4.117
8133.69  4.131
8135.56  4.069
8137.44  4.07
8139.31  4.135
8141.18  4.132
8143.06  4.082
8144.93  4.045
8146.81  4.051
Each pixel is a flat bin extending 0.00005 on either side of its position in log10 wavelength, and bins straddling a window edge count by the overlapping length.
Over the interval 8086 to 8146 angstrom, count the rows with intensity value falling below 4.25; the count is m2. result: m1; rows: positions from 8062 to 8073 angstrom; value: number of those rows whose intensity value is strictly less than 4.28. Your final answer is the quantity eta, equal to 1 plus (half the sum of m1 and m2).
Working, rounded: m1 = 0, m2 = 19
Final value 10.5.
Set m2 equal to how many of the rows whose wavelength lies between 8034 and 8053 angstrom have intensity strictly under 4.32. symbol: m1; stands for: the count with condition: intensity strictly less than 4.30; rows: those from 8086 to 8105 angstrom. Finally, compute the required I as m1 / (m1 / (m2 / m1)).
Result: 1.5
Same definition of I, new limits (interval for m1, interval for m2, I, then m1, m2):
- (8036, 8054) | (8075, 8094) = 5.0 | 1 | 5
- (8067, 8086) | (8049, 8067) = 0.0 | 2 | 0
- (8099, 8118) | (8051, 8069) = 0.0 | 6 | 0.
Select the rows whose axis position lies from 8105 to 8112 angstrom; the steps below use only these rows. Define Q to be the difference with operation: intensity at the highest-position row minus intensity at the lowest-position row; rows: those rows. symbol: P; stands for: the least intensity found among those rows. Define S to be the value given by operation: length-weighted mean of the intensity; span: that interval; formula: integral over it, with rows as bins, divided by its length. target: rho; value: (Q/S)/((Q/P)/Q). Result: -0.06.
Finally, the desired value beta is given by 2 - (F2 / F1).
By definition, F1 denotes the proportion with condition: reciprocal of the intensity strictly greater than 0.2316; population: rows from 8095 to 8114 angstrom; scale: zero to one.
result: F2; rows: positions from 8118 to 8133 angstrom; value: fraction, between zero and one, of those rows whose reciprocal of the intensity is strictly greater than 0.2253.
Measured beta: 0.0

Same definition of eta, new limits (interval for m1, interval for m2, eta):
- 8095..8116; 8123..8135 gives 6.5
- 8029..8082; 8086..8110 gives 3.0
